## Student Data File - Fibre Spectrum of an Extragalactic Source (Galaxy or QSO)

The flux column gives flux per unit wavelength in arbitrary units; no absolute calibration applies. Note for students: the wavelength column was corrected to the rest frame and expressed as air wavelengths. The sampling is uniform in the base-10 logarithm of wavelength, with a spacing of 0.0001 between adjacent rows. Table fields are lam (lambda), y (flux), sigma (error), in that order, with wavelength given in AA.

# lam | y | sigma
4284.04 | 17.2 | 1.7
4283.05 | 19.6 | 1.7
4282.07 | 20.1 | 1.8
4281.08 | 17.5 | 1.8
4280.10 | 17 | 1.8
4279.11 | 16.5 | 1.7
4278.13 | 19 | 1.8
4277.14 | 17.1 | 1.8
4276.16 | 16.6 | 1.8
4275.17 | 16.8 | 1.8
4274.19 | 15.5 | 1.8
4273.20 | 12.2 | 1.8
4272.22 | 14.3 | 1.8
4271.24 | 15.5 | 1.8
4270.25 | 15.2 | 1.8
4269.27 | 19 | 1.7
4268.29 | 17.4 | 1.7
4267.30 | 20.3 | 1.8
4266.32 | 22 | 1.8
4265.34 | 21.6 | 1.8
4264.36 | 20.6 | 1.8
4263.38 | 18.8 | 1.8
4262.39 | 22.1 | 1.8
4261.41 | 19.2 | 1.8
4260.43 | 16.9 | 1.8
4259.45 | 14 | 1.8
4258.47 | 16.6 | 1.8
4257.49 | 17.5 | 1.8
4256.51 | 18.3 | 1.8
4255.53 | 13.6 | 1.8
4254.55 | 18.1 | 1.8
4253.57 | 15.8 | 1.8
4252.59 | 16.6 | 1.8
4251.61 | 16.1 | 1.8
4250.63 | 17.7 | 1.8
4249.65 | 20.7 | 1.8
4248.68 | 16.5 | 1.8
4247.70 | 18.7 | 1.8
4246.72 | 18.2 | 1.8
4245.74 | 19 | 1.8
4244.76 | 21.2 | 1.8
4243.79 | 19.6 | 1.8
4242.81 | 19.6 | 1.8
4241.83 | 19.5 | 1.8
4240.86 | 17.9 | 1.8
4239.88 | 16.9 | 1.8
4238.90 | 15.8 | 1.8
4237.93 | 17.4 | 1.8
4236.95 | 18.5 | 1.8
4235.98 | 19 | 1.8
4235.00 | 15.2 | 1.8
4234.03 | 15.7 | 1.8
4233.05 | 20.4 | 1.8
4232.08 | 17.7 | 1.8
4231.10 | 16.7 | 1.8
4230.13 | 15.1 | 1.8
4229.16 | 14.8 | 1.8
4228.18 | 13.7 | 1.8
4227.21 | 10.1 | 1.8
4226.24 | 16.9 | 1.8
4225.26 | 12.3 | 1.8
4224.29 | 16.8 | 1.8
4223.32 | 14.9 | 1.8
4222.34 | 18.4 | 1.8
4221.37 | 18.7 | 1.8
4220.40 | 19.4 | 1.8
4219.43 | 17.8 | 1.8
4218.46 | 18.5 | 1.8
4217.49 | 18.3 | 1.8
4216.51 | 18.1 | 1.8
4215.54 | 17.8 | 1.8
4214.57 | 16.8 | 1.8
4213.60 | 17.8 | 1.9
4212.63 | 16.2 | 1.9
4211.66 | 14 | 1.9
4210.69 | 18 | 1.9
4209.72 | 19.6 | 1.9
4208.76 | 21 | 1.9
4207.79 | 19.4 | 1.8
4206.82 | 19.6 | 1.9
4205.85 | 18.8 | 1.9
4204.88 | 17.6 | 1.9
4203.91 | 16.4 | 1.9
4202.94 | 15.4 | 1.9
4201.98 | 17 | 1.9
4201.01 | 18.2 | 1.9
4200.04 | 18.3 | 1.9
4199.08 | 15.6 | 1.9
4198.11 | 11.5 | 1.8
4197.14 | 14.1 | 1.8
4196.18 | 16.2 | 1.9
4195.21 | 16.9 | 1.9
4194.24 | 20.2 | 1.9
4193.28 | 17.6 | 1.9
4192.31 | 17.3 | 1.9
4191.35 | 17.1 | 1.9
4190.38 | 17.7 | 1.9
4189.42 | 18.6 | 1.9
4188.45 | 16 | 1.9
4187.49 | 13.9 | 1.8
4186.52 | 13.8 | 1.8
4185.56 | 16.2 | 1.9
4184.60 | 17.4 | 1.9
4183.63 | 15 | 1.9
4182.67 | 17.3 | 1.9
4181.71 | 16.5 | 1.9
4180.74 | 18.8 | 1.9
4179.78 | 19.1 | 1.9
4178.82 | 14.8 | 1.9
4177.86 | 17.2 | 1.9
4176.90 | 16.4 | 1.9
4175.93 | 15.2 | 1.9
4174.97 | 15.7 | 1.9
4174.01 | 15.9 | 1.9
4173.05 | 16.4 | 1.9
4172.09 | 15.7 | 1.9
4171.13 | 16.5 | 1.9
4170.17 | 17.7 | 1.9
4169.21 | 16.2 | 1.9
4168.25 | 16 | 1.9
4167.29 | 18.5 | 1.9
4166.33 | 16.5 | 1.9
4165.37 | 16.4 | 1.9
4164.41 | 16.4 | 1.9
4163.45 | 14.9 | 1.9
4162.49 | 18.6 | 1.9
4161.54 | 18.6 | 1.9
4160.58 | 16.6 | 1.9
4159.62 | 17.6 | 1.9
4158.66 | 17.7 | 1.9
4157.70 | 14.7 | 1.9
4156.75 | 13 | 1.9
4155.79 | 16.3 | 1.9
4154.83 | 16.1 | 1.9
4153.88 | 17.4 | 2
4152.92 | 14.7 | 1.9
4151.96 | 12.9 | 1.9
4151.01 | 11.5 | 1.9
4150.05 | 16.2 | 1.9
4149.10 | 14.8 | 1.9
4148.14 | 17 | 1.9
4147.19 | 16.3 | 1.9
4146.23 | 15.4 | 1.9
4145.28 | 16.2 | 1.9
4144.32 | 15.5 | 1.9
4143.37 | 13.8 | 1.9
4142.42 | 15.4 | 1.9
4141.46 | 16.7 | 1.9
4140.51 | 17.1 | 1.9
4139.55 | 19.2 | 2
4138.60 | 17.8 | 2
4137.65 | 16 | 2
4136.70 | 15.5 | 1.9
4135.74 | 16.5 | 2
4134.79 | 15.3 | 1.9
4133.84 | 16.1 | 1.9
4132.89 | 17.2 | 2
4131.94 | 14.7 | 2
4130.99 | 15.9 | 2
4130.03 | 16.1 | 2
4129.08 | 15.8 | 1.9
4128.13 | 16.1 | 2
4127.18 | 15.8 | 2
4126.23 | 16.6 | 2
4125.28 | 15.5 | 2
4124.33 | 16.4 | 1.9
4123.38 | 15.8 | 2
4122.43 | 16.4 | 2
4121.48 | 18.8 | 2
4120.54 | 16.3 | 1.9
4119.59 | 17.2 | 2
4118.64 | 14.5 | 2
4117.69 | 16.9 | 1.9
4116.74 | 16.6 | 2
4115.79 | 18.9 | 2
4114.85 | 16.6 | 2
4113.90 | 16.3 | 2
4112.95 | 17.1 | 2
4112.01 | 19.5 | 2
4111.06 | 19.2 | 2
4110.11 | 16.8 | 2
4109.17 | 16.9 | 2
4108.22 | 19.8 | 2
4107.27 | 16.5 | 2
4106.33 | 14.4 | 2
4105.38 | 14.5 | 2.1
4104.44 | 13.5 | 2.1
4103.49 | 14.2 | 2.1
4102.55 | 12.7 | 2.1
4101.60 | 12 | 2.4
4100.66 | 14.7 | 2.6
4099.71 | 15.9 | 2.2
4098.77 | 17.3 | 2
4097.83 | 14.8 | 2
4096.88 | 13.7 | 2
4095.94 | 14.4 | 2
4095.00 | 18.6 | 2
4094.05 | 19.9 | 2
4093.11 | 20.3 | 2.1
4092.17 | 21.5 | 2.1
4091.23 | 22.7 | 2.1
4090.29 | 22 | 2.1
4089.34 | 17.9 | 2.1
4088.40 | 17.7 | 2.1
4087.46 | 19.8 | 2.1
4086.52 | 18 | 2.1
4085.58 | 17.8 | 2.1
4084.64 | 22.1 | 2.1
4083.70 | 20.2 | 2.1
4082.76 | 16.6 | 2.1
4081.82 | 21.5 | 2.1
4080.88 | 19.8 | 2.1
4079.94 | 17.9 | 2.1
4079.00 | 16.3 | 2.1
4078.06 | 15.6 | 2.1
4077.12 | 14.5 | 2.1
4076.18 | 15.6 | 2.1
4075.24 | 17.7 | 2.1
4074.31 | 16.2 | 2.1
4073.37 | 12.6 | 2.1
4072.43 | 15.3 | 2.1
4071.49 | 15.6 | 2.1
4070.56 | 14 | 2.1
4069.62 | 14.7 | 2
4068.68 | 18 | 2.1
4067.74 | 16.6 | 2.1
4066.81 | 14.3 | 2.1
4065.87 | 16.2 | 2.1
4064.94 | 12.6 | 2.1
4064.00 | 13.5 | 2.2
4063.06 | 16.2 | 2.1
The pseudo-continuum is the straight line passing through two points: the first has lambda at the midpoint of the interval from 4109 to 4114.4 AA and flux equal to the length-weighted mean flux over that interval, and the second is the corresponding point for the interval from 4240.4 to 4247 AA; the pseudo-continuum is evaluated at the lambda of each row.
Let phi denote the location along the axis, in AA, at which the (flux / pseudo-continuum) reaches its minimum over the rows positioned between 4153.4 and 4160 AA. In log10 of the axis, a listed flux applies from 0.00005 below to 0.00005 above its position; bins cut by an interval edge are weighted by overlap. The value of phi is 4156.75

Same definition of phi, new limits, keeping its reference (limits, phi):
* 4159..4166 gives 4163.45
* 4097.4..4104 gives 4101.60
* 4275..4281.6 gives 4279.11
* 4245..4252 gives 4251.61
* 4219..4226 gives 4225.26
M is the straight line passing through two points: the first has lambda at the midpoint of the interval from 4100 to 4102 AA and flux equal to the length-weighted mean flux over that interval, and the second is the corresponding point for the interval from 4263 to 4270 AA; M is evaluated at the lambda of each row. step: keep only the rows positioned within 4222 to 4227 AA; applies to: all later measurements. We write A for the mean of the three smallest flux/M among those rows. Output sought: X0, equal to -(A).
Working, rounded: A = 0.8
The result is -0.80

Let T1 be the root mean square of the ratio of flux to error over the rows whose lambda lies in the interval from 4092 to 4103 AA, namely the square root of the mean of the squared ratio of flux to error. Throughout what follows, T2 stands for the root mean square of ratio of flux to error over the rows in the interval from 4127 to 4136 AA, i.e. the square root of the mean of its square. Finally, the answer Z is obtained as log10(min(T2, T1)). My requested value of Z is 0.900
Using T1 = 7.95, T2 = 8.1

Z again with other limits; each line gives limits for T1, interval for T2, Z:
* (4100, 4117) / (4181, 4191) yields 0.901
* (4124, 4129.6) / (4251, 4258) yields 0.912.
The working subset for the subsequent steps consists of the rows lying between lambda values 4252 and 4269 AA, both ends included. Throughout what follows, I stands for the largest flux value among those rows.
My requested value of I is 22.1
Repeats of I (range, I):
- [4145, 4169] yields 18.6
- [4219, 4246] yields 21.2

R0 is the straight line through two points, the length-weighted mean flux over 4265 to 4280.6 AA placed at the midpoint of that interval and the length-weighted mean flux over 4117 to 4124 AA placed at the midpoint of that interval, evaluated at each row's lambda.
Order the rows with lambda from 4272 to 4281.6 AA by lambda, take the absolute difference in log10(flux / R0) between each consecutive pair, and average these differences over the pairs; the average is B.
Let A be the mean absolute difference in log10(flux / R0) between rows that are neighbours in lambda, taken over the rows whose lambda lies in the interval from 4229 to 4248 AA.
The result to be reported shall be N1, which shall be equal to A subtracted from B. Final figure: 0.01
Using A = 0.034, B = 0.040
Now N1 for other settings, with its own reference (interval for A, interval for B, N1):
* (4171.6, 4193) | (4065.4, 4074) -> 0.01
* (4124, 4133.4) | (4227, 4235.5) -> 0.03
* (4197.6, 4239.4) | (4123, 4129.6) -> -0.03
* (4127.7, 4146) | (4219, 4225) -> 0.01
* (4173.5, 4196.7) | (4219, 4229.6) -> 0.05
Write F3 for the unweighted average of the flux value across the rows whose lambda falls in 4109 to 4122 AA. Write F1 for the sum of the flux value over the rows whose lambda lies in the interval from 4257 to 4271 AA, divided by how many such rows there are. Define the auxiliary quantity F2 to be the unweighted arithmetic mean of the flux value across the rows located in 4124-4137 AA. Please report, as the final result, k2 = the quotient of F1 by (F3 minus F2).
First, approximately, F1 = 18.7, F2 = 16.0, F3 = 17.3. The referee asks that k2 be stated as 14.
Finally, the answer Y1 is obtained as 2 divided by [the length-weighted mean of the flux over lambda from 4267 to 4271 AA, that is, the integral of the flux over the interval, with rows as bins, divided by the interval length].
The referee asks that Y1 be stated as 0.113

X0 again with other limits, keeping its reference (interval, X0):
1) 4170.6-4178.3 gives -0.95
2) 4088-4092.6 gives -1.44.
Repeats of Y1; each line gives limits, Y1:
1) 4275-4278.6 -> 0.115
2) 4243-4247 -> 0.102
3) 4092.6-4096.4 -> 0.109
